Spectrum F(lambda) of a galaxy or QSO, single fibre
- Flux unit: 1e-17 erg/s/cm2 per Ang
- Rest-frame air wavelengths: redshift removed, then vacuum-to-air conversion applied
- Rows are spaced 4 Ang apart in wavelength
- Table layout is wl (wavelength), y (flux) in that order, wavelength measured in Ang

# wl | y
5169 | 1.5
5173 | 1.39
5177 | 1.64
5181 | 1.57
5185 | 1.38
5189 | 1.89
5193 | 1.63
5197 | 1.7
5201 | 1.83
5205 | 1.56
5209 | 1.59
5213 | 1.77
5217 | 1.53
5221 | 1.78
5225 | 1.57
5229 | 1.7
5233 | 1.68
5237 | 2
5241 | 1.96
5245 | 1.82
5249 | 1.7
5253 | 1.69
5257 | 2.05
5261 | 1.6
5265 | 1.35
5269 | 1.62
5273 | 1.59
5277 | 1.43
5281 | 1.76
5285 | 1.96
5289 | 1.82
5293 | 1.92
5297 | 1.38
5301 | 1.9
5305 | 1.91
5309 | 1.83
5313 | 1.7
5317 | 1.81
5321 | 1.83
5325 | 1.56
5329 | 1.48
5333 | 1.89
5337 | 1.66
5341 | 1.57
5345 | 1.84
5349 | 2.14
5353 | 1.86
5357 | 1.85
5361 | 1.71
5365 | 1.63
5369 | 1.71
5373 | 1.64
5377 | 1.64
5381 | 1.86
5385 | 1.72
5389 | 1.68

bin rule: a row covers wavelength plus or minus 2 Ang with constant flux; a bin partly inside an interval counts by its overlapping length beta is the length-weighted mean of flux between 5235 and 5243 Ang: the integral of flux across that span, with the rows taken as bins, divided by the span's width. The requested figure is 1.98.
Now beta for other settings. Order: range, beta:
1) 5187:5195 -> 1.76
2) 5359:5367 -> 1.67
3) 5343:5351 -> 1.99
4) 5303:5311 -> 1.87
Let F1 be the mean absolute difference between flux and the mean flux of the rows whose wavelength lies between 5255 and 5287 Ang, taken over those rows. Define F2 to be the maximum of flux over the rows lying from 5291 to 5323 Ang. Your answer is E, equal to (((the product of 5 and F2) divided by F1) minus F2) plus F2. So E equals 51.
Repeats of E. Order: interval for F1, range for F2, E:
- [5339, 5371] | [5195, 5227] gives 68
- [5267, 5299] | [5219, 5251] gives 56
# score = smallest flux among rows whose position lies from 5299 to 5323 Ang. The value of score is 1.7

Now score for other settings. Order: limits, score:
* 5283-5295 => 1.82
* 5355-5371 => 1.63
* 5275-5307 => 1.38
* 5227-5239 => 1.68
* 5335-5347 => 1.57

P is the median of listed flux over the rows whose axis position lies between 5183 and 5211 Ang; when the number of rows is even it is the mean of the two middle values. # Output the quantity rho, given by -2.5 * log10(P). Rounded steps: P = 1.63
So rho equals -0.53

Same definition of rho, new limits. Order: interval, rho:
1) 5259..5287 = -0.51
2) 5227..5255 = -0.58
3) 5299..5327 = -0.66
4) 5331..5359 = -0.67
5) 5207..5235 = -0.56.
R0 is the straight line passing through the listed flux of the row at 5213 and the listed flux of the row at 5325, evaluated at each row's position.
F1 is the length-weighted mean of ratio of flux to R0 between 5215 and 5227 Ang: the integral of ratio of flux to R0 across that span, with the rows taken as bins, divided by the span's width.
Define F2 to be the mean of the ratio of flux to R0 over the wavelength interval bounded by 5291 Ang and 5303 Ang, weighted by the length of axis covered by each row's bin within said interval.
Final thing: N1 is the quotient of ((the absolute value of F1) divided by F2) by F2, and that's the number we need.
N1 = 0.80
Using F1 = 0.93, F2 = 1.07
